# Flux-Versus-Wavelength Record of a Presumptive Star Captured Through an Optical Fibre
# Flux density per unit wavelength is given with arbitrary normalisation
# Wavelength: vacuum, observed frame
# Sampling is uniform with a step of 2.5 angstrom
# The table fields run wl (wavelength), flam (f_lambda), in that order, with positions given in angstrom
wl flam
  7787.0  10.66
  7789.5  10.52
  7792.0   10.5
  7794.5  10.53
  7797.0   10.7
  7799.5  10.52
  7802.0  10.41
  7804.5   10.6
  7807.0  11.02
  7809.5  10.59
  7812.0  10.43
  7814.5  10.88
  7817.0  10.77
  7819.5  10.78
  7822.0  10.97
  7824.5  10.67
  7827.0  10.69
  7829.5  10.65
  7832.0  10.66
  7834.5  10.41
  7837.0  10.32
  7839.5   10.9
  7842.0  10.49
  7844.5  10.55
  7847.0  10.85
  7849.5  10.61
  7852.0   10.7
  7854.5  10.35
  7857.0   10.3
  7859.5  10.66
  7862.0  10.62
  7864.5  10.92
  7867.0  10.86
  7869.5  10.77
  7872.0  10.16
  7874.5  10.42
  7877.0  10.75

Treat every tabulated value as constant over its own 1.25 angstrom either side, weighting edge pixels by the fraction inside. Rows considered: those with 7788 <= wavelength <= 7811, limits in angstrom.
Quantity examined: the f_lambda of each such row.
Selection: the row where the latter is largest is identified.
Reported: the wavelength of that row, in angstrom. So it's 7807.0 angstrom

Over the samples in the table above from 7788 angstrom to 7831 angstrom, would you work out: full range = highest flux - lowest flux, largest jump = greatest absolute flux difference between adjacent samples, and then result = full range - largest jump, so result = 0.160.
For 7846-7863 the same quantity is 0.190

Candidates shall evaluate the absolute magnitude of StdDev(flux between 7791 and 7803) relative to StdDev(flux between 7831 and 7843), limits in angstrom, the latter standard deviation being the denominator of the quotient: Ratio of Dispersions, 0.5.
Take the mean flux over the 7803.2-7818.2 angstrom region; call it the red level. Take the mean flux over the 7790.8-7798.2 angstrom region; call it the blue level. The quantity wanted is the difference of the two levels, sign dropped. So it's 0.14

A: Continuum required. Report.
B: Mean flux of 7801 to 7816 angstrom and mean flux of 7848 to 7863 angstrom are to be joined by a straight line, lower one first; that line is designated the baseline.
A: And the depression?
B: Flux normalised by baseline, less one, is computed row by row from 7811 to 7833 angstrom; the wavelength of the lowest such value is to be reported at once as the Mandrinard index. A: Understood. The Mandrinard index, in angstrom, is 7812.0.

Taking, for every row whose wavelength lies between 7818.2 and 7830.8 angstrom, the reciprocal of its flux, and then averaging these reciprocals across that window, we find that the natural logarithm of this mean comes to -2.37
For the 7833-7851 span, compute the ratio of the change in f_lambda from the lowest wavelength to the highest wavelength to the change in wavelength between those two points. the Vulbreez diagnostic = 0.01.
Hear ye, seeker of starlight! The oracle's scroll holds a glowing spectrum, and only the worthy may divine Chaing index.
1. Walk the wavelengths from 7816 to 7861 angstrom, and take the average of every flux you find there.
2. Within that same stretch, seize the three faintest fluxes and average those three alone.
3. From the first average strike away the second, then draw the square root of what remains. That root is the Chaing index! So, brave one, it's 0.55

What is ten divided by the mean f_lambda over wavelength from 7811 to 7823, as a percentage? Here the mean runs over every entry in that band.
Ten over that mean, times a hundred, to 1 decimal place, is 92.9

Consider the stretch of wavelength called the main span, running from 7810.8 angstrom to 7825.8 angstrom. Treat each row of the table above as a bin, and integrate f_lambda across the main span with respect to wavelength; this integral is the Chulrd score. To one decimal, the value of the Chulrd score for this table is 161.3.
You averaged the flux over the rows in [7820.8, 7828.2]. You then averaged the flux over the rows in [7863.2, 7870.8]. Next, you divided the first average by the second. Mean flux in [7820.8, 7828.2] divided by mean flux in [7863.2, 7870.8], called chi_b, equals 0.99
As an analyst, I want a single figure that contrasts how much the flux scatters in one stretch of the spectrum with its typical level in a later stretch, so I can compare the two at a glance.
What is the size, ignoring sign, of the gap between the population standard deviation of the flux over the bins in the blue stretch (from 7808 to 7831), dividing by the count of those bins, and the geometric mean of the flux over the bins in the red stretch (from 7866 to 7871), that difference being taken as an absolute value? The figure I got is 10.7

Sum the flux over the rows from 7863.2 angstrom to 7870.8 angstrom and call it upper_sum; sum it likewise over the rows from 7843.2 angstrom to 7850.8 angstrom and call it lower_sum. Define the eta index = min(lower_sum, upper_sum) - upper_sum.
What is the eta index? -0.54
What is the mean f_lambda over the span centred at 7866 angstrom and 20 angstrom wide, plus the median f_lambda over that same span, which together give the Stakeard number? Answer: 21.23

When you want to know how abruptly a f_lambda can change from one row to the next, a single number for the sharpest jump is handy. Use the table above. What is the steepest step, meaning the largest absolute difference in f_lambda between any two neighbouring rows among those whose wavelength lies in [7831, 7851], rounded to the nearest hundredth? 0.58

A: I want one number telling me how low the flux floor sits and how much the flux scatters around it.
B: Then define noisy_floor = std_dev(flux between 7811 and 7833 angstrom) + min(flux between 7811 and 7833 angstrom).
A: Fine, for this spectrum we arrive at 10.58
